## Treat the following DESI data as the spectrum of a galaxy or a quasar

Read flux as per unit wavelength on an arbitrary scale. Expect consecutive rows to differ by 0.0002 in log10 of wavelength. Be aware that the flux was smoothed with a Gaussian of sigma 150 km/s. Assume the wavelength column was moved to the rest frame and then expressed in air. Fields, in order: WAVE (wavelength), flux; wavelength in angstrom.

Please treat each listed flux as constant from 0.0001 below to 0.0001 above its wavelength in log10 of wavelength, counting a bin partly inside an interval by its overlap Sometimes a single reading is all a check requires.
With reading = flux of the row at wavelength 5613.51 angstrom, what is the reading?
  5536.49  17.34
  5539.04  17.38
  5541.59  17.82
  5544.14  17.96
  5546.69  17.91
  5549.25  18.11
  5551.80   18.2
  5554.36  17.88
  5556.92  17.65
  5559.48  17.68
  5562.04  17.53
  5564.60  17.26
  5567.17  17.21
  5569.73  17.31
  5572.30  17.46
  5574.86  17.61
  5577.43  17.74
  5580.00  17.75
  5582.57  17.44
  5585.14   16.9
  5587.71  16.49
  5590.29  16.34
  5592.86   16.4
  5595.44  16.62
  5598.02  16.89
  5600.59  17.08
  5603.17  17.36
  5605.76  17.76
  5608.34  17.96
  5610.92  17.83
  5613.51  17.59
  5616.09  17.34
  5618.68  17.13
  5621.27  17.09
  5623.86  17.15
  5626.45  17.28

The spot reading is 17.59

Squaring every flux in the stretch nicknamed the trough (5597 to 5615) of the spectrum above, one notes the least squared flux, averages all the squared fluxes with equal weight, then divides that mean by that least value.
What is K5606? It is 1.07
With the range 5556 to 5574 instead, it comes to 1.03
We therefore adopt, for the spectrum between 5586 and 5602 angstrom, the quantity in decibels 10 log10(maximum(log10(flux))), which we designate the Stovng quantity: 0.91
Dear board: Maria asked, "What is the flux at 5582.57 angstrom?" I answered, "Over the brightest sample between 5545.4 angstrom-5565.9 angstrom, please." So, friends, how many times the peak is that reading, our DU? 0.958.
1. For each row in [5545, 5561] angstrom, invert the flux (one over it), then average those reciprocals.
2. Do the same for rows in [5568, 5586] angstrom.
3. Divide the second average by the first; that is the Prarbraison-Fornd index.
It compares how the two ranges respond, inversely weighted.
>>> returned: 1.03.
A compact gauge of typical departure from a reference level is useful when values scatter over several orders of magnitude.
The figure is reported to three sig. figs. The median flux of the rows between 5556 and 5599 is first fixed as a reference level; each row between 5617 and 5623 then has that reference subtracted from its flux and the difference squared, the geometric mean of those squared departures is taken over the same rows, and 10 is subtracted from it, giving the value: -9.96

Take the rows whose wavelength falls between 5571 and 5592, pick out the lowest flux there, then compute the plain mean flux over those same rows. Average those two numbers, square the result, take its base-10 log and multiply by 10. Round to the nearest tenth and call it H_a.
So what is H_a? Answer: 24.5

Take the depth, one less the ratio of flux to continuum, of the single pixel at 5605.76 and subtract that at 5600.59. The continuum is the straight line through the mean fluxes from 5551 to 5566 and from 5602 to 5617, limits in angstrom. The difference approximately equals -0.039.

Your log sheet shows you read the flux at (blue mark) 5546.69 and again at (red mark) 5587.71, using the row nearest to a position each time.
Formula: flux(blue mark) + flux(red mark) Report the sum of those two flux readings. 34.4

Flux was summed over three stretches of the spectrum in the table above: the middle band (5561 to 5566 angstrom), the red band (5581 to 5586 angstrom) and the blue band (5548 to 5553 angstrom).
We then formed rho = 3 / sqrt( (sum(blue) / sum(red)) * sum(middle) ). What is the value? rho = 0.495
